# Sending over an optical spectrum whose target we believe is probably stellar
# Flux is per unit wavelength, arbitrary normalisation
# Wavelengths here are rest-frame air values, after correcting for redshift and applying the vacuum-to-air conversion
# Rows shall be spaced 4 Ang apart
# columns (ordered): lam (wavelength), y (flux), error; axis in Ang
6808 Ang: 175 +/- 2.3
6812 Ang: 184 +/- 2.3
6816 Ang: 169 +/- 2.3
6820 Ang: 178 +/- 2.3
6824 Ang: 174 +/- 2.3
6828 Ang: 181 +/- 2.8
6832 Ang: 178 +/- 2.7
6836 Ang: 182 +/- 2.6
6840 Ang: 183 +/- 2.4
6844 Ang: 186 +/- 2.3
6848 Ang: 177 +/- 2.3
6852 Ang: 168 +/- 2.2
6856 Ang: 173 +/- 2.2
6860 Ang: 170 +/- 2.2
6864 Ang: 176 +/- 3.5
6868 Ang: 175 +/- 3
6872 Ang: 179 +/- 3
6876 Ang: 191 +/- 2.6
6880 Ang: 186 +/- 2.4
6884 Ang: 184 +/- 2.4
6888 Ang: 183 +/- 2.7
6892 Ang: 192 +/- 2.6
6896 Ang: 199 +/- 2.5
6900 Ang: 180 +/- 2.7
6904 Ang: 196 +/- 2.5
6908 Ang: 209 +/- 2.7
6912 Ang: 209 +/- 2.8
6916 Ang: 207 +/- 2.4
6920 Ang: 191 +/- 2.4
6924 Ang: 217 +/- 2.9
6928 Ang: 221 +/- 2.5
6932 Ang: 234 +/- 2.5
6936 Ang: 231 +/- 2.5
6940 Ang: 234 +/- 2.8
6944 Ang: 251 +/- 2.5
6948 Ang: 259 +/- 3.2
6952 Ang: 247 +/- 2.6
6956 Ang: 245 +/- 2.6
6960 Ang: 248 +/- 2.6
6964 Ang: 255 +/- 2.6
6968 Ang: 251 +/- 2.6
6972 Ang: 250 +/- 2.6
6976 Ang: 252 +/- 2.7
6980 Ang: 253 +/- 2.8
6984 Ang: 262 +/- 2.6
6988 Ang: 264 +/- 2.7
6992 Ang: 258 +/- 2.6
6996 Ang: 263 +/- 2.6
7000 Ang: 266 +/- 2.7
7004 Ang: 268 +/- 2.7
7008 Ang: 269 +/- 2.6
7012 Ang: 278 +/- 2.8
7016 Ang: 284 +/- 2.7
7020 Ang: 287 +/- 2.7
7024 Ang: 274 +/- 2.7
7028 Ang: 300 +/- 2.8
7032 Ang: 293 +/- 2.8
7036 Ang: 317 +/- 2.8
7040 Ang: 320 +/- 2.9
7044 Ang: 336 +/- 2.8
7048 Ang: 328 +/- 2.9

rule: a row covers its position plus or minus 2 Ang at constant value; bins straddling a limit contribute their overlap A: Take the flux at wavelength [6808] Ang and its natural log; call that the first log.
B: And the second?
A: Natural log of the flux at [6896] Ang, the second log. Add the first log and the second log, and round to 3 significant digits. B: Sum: 10.5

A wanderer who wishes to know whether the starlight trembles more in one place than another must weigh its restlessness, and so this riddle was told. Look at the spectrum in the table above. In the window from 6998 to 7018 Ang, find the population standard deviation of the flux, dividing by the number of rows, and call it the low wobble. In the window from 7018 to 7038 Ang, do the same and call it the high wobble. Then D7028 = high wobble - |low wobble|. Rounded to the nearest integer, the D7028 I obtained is 7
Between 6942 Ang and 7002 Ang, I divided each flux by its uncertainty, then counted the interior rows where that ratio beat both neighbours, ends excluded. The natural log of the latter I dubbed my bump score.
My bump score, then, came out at 1.4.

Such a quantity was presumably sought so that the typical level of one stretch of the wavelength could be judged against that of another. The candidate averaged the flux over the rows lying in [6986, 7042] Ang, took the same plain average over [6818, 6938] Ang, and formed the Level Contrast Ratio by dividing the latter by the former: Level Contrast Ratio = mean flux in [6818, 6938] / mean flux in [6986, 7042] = 0.68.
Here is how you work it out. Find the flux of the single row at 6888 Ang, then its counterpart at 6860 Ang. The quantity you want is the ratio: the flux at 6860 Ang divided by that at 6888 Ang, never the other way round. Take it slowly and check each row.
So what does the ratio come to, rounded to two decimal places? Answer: 0.93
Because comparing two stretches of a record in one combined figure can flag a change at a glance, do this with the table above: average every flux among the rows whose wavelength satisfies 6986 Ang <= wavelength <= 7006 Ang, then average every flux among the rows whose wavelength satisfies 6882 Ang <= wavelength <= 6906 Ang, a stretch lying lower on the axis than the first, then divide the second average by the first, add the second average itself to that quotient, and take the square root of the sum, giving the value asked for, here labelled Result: 13.8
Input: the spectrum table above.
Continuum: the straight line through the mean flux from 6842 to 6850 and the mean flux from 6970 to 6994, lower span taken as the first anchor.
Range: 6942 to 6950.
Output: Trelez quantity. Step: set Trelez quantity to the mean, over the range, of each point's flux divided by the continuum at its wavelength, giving 1.08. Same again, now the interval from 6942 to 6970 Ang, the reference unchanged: 1.04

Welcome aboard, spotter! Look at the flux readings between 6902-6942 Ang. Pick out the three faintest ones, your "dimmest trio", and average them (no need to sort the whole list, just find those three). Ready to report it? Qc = 198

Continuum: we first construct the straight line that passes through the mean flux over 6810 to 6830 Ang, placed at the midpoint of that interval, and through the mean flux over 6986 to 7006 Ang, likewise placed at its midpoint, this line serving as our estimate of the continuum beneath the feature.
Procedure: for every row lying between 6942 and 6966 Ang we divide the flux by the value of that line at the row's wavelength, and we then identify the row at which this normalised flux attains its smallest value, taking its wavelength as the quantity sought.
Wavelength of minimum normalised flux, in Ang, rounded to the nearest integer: 6956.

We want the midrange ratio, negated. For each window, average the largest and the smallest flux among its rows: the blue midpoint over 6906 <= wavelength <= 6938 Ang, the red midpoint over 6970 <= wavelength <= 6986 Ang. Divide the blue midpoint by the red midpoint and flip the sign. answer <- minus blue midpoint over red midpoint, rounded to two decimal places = -0.83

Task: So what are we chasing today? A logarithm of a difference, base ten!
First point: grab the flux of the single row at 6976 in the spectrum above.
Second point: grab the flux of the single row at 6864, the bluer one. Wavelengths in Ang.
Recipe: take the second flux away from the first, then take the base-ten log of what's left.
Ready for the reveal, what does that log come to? 1.9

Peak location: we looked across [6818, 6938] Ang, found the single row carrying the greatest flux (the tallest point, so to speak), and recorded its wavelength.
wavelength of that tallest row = 6932 Ang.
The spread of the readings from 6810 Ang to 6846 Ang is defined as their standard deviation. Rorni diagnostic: 5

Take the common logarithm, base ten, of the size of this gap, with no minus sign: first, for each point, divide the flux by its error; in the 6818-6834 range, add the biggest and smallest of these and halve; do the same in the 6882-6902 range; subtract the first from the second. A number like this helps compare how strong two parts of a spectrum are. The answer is 0.3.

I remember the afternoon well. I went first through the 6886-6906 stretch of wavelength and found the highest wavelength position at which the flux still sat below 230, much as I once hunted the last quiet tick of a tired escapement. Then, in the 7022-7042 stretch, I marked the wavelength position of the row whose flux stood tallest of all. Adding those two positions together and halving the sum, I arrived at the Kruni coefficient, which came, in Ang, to 6972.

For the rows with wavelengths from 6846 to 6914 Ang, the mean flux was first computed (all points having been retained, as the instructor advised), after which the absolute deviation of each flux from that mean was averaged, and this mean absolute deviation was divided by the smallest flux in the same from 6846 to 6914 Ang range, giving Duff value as 0.060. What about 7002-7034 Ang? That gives 0.035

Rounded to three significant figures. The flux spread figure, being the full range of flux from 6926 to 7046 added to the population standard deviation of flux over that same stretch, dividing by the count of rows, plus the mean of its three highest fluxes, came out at 466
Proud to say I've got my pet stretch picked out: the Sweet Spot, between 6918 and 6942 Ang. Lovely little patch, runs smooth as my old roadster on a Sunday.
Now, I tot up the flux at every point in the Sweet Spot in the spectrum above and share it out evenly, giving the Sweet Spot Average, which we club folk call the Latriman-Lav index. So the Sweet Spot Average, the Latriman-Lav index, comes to 221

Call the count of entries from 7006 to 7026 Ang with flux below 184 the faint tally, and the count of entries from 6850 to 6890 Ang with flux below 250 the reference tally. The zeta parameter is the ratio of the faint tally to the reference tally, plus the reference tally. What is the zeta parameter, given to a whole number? 10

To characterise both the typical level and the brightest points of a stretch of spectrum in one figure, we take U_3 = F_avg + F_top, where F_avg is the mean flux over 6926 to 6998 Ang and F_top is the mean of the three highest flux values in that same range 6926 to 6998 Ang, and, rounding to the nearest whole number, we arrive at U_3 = 512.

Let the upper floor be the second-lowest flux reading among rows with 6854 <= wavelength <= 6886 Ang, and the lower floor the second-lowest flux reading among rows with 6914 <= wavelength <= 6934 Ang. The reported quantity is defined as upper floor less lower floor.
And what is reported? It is -34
